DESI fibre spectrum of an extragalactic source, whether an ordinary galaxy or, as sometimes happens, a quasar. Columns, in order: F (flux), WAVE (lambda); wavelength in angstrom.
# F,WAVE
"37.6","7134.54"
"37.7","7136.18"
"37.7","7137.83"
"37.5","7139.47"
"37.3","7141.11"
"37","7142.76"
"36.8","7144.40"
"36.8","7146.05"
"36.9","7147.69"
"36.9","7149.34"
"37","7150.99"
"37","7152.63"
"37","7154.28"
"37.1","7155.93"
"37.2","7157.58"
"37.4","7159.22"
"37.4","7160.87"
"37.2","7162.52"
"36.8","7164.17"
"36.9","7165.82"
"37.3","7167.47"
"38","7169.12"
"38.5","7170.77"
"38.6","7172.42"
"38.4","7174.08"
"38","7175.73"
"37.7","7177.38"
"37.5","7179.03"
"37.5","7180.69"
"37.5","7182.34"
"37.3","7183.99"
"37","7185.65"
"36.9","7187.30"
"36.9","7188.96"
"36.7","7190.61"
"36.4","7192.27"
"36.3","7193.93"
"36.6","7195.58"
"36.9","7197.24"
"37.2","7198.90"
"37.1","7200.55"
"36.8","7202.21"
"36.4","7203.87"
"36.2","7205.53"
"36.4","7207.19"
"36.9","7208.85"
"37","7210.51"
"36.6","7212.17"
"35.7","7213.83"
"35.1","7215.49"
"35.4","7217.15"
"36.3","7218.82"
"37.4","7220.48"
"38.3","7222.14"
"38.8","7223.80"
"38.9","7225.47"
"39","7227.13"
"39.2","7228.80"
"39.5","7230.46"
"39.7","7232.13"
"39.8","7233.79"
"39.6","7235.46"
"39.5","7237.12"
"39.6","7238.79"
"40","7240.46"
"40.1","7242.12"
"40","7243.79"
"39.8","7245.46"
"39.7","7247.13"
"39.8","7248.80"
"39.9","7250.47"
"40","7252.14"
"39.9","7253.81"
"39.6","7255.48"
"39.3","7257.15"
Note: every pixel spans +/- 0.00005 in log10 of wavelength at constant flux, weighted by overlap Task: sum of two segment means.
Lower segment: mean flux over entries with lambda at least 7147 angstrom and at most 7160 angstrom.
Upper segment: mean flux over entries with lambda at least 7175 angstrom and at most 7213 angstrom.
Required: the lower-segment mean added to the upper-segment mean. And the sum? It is 74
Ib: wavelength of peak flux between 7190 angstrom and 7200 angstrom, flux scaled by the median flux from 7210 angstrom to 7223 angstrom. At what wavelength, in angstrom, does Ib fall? 7198.90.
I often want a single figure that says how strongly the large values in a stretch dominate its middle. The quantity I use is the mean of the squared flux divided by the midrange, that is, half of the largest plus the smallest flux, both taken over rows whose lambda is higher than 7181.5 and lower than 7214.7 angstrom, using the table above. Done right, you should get 36.9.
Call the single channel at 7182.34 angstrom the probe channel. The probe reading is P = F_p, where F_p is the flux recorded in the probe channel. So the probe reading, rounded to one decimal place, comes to 37.5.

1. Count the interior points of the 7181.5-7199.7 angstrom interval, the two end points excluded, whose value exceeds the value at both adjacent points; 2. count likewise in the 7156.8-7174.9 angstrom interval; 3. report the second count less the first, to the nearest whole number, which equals 1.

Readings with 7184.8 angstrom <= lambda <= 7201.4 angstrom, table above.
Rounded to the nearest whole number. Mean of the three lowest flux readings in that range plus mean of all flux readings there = 73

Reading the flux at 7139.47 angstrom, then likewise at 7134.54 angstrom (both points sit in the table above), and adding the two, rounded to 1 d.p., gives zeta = 75.1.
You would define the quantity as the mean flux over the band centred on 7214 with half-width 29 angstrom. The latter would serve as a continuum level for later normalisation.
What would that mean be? 37.6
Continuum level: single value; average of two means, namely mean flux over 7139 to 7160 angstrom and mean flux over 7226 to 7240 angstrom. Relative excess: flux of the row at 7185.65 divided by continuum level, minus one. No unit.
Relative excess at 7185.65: -0.03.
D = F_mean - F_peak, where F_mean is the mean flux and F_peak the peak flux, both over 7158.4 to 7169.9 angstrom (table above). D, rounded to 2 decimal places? -0.71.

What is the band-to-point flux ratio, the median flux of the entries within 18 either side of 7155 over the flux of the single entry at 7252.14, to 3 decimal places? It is 0.929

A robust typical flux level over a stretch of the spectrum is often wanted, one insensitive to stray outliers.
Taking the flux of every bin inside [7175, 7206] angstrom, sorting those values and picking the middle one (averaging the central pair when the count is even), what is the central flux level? 36.90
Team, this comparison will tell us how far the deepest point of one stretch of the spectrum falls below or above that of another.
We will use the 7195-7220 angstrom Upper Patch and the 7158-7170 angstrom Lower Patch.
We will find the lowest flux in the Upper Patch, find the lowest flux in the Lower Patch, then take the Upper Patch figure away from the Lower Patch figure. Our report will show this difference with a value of 1.7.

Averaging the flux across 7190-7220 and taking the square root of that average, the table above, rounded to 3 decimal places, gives 6.037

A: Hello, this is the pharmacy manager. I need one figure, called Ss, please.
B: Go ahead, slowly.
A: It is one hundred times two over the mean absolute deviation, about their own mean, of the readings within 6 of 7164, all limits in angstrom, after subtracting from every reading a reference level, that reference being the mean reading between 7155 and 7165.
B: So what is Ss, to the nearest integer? 731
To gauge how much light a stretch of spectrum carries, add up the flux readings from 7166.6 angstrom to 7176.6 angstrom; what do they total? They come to 229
